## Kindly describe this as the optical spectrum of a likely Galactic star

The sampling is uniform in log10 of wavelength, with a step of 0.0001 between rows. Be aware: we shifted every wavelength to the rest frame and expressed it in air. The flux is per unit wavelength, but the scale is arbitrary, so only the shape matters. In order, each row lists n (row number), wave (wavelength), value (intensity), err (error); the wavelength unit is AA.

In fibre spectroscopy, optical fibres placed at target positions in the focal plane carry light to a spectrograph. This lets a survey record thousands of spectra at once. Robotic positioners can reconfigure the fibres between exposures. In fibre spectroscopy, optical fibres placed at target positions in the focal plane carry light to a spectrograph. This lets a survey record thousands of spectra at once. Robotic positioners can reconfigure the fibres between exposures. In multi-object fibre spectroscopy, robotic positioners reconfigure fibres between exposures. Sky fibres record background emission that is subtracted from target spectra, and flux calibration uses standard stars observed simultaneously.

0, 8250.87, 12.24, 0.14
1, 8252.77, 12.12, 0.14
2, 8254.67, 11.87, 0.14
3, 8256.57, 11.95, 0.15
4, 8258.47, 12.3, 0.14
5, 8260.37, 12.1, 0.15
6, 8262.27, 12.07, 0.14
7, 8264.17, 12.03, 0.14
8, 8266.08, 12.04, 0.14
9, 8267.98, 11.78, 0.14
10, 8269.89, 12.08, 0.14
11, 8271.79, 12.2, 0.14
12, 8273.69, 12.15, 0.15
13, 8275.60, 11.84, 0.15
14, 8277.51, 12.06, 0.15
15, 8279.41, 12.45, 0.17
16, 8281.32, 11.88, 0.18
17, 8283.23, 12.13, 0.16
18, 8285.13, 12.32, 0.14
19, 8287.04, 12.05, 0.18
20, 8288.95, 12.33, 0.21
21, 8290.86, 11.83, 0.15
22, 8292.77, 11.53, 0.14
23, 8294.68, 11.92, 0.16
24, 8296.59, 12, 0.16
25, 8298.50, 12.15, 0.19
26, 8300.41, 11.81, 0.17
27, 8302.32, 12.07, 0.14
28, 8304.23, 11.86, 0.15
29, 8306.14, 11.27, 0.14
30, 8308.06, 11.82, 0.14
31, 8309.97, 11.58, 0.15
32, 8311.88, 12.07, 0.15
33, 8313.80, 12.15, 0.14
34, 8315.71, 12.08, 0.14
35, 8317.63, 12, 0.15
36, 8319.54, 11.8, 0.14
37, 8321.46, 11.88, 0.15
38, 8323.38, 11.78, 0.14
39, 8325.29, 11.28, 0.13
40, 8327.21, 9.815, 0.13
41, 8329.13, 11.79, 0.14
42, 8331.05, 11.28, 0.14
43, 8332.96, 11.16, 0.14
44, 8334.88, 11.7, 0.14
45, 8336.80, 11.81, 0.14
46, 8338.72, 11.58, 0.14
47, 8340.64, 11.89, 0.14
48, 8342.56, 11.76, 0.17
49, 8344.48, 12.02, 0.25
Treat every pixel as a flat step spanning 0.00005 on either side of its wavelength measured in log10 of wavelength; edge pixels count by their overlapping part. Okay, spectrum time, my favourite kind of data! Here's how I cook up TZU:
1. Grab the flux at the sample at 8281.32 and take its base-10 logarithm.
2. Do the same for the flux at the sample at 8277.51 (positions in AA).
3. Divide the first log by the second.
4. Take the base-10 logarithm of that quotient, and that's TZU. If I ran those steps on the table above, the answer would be -0.0026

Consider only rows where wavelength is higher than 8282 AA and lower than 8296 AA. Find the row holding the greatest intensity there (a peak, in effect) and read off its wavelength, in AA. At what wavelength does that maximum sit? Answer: 8288.95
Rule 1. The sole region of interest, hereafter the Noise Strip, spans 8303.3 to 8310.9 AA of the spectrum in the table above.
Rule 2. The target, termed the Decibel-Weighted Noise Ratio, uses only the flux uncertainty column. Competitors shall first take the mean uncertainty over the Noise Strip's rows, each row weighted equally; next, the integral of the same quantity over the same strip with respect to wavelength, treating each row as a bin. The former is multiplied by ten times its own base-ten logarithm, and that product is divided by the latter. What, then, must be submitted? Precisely -1.10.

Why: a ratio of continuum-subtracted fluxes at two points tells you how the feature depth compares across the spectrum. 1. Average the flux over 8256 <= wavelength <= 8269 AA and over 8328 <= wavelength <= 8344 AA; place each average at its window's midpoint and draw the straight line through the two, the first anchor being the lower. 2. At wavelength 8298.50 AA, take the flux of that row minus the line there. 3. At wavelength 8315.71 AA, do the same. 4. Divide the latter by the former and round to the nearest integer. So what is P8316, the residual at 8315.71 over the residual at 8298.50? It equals 1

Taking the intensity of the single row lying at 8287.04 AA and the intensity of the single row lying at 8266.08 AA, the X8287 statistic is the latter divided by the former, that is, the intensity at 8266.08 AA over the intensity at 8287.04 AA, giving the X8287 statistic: 1.00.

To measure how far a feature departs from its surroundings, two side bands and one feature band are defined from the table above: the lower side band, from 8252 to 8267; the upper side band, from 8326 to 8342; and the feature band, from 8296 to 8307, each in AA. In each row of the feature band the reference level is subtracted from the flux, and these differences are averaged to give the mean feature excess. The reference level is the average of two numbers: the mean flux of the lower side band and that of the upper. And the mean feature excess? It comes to 0.14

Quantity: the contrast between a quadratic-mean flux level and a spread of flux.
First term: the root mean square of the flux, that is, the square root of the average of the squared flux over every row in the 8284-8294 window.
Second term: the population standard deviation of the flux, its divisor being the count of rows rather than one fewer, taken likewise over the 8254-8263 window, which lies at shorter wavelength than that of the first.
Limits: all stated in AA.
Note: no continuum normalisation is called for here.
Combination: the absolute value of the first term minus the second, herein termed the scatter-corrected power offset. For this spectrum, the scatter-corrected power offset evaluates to 11.9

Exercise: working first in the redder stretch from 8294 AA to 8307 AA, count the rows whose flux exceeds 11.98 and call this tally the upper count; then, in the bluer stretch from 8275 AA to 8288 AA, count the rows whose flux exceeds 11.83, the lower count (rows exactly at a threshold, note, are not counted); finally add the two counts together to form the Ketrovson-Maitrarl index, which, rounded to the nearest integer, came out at 10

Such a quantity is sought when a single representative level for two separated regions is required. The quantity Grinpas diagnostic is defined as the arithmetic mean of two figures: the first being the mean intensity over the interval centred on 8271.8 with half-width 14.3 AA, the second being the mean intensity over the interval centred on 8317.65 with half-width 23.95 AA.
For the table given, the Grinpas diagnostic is 11.9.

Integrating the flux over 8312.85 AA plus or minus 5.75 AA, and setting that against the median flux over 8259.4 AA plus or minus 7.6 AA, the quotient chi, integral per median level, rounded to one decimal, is 11.4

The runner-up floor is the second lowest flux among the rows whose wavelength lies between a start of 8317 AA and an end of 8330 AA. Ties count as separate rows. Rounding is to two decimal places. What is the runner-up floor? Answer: 11.28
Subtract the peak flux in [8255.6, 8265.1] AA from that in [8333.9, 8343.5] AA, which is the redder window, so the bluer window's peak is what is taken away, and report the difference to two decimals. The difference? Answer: -0.41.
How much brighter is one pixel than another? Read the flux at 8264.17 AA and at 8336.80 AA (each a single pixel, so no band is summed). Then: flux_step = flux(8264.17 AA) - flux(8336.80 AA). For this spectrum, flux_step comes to 0.22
